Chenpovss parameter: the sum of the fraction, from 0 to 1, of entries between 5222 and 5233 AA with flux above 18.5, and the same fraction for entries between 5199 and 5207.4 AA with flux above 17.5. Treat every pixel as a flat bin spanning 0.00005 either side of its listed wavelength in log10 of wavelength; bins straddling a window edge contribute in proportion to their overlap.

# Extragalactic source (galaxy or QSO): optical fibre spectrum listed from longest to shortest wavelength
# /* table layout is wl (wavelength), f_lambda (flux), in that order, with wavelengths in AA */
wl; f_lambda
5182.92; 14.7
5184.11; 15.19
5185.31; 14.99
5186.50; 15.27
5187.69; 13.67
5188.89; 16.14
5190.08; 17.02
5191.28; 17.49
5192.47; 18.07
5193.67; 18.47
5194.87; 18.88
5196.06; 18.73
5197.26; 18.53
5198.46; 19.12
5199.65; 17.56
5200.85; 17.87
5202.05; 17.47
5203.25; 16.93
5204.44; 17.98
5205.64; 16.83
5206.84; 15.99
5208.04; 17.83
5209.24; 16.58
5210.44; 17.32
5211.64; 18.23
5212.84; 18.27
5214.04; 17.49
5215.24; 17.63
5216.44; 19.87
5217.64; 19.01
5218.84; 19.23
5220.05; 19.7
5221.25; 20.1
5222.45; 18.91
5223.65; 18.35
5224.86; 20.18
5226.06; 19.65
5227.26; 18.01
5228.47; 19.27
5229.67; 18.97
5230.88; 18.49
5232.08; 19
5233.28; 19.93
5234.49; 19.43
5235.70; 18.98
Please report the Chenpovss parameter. 1.1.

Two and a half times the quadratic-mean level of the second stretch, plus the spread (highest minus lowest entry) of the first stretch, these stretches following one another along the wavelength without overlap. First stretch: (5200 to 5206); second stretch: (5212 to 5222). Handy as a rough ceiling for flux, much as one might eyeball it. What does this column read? 48.5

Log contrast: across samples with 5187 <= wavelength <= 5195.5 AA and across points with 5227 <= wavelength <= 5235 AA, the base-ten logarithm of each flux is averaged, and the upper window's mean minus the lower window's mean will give 0.048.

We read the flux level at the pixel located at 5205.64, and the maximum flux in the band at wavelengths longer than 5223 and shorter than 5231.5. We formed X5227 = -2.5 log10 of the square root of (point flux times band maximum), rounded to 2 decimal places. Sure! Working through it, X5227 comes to -3.16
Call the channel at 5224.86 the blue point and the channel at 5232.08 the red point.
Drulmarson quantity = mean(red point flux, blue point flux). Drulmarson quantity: 19.6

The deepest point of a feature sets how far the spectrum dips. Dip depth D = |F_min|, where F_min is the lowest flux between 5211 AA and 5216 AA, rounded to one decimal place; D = 17.5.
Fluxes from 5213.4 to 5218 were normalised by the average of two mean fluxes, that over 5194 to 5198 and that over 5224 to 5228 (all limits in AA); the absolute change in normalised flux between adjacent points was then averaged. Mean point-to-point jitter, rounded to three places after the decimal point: 0.057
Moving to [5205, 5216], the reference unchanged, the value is 0.043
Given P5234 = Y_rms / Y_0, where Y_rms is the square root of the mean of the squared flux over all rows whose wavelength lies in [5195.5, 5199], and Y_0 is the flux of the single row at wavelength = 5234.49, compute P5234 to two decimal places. 0.97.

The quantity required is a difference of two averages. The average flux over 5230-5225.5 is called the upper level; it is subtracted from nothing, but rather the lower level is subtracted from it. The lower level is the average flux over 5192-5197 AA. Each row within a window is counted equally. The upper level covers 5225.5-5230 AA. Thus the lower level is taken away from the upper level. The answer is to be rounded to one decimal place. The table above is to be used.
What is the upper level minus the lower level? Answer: 0.4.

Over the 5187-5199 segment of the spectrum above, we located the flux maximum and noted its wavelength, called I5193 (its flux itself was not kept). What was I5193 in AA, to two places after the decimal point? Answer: 5198.46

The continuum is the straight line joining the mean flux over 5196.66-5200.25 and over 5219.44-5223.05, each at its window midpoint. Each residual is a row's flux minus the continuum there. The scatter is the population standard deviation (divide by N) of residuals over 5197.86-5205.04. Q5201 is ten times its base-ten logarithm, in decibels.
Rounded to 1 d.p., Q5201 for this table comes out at -1.3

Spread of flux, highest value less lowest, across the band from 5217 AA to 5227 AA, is 1.8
